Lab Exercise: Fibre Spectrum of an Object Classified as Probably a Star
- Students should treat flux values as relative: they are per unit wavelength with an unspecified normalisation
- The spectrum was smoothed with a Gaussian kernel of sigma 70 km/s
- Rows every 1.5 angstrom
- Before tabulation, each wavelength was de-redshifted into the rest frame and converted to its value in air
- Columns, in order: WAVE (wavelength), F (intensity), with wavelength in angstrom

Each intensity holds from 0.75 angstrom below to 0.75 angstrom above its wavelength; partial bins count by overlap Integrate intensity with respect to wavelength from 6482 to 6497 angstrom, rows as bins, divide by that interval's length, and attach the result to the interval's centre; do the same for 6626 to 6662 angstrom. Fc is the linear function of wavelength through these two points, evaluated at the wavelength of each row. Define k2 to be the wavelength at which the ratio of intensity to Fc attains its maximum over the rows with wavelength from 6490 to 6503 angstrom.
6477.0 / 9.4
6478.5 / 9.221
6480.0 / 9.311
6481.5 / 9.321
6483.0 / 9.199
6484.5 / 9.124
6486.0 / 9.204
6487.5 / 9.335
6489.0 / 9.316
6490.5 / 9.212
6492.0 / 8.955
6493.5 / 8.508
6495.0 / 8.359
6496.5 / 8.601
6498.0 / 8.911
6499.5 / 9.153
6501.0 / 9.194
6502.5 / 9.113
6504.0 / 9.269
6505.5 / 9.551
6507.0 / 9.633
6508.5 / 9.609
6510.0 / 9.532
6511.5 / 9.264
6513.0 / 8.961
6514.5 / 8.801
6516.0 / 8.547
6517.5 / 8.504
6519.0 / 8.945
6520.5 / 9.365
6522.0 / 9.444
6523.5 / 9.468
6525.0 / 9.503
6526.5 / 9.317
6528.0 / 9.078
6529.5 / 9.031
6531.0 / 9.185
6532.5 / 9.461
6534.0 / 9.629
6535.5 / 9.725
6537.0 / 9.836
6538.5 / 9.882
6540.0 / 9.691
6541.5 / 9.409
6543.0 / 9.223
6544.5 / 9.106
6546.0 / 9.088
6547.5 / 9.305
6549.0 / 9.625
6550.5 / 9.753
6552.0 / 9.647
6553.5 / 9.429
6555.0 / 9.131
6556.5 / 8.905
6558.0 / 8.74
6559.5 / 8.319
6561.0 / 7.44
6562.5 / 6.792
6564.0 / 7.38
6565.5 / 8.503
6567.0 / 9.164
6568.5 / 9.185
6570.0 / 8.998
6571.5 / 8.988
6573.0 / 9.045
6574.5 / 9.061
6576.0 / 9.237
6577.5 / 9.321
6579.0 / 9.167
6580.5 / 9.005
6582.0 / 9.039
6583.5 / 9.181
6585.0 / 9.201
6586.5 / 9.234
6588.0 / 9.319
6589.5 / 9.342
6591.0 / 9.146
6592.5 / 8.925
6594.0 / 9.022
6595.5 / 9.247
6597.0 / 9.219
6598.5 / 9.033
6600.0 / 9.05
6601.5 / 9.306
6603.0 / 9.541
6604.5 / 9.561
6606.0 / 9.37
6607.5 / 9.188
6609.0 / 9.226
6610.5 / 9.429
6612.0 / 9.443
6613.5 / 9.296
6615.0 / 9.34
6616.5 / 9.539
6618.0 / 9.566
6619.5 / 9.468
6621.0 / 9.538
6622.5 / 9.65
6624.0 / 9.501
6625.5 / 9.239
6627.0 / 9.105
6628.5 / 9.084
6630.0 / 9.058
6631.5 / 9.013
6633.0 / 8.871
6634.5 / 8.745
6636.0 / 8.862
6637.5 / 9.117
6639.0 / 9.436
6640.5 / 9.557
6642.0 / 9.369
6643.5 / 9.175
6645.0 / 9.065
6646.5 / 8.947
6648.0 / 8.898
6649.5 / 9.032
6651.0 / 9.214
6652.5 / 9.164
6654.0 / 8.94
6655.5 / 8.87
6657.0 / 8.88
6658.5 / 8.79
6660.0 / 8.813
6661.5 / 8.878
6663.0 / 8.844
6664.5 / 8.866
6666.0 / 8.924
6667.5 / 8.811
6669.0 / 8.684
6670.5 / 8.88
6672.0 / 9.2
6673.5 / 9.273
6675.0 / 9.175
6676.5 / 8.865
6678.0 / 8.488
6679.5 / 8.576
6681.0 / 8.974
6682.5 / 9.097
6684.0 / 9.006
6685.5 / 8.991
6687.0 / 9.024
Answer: 6490.5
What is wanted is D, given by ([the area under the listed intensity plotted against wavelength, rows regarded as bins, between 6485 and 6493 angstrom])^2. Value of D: 5394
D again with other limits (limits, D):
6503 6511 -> 5774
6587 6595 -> 5366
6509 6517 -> 5211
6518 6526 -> 5557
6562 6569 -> 3311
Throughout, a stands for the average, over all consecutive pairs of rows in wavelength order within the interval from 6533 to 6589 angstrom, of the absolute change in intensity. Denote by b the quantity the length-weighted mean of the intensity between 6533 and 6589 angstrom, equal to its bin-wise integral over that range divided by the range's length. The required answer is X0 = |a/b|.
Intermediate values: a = 0.23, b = 9.1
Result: 0.0252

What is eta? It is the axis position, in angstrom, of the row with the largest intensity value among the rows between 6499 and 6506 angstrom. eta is 6505.5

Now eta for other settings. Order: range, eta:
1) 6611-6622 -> 6618.0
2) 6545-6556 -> 6550.5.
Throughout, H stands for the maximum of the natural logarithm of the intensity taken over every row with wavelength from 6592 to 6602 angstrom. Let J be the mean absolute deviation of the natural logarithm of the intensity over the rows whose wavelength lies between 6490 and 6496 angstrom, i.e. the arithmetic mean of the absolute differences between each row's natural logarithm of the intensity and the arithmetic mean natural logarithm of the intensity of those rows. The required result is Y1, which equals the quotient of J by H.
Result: 0.0166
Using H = 2.23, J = 0.037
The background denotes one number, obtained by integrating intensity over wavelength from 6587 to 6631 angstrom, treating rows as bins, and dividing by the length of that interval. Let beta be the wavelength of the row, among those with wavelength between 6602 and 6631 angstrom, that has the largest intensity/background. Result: 6622.5 angstrom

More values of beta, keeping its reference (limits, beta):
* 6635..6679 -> 6640.5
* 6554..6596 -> 6589.5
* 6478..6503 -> 6487.5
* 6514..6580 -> 6538.5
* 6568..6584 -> 6577.5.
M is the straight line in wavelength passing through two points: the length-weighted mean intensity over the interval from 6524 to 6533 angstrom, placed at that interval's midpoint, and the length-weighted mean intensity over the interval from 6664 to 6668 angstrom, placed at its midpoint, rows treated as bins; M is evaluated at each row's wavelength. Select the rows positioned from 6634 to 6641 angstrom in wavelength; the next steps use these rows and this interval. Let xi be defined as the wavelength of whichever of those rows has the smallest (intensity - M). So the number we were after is 6634.5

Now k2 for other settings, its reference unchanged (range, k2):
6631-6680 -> 6640.5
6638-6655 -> 6640.5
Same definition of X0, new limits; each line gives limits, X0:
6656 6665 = 0.0053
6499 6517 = 0.0171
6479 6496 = 0.0154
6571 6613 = 0.0124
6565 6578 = 0.0167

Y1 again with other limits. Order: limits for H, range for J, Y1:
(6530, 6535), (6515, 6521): 0.0157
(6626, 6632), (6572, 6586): 0.0045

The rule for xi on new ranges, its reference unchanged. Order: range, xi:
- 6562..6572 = 6562.5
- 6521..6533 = 6529.5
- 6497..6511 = 6498.0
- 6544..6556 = 6546.0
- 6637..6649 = 6648.0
